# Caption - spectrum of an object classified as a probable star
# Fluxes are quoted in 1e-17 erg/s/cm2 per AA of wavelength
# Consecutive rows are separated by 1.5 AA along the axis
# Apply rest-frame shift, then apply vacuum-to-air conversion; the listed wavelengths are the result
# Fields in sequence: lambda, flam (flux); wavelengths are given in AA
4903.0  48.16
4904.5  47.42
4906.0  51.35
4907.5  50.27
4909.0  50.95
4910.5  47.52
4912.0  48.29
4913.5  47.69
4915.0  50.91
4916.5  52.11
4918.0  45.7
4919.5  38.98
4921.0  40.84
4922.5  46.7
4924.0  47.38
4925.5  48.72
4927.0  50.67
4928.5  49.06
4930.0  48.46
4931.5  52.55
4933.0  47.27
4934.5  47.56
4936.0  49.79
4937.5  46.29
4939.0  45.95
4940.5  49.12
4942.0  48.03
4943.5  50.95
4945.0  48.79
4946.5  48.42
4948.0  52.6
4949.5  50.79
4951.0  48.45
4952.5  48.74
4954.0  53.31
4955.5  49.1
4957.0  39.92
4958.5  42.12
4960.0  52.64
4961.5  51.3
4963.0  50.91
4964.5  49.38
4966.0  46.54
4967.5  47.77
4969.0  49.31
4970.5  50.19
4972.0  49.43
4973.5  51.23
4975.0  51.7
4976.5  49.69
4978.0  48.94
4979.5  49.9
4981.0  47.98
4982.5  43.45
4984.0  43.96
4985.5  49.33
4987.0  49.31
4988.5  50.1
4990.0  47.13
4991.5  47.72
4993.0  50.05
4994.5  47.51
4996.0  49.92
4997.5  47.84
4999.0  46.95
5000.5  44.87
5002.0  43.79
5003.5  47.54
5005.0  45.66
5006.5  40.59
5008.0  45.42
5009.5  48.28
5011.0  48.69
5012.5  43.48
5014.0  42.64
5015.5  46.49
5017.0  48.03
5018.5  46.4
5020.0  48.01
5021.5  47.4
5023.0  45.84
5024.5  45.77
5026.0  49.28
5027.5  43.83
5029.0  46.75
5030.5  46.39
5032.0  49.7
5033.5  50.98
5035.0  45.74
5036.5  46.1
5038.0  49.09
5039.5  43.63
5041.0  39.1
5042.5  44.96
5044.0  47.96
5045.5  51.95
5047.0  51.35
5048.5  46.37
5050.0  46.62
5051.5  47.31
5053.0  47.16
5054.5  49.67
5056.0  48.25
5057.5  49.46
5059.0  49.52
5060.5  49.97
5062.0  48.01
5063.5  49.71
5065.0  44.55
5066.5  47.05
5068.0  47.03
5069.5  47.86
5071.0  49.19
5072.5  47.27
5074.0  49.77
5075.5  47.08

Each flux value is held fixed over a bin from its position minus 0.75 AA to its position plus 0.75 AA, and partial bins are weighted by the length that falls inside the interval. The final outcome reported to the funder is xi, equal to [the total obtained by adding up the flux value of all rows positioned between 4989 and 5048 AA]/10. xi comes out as 182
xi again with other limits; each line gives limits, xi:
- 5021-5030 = 28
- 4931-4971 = 132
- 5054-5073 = 63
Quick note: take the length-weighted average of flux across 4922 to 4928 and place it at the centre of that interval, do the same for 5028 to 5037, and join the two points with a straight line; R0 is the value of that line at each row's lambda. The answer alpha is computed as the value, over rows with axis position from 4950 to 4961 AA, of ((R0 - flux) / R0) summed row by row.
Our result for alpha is 0.07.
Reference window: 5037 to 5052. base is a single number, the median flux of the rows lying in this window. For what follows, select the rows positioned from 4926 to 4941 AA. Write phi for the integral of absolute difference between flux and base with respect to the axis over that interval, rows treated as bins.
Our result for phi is 31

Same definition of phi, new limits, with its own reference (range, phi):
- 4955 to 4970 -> 51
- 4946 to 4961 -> 61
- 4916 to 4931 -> 45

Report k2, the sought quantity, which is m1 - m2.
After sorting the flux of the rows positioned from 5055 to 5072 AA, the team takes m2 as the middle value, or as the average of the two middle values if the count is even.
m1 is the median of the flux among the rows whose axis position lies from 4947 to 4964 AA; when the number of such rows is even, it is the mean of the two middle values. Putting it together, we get 3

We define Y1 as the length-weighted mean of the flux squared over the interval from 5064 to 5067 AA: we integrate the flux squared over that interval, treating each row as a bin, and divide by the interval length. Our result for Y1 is 2121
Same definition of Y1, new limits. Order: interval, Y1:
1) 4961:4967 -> 2442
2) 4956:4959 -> 1737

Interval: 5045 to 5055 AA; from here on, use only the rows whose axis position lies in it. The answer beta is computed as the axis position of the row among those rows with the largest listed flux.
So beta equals 5045.5 AA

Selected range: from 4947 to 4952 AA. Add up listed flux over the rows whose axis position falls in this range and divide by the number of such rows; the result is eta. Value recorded 51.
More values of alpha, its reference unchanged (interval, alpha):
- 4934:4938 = 0.03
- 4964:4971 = -0.06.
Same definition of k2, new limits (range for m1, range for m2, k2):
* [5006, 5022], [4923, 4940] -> -2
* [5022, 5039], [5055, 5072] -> -2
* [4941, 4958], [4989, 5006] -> 1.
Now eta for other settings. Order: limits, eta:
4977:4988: 48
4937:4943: 47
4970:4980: 50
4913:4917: 50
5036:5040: 46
